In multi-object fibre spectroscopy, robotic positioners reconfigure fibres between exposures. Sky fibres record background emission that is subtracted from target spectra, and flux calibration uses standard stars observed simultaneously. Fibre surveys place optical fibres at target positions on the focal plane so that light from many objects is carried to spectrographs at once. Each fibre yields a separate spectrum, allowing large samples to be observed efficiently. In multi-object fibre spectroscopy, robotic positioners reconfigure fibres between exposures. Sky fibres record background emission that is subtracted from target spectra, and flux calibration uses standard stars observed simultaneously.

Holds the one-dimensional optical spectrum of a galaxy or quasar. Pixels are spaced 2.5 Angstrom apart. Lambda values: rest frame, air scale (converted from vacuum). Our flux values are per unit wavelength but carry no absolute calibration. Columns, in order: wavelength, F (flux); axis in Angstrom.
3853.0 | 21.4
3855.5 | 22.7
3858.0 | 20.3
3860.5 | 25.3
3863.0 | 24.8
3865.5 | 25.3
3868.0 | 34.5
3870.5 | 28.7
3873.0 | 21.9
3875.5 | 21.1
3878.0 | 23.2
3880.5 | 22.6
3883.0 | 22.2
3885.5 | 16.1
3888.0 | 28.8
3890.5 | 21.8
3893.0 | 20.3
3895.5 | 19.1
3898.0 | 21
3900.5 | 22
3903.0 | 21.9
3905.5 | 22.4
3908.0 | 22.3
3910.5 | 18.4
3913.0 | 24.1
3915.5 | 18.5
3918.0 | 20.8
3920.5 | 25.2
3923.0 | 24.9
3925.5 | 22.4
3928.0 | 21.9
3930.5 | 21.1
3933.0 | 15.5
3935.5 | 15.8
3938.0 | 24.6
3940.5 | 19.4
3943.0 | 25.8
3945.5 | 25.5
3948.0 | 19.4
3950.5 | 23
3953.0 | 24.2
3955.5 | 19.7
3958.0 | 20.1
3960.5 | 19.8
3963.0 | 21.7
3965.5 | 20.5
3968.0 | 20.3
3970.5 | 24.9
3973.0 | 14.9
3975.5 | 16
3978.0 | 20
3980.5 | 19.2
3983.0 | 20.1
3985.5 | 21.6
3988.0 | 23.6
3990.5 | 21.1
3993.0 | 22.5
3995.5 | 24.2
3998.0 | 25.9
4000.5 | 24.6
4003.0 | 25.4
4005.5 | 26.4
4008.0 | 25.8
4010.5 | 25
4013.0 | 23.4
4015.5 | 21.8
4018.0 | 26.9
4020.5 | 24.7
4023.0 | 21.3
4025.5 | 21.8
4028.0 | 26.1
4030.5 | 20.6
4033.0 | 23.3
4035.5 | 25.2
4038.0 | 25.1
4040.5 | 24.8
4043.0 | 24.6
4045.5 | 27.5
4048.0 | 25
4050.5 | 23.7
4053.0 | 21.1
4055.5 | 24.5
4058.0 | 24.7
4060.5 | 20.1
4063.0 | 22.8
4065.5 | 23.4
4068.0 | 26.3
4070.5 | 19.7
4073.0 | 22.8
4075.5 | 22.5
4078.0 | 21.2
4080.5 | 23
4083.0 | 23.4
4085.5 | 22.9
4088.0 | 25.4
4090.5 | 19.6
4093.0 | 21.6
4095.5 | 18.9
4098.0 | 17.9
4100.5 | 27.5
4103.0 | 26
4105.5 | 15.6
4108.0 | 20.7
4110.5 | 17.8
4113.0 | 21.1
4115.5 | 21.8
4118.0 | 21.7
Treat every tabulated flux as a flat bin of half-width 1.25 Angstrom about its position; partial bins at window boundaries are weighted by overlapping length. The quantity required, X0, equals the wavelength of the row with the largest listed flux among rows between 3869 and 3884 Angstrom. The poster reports 3870.5 Angstrom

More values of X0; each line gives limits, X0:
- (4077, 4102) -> 4100.5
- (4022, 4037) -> 4028.0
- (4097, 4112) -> 4100.5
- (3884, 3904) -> 3888.0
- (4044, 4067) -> 4045.5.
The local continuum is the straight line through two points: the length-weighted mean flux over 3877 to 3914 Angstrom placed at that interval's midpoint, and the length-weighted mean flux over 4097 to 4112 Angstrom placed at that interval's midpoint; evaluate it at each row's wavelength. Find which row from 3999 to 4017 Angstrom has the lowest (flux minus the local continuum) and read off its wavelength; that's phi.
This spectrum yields 4015.5 Angstrom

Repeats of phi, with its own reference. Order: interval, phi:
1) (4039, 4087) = 4070.5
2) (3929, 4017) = 3973.0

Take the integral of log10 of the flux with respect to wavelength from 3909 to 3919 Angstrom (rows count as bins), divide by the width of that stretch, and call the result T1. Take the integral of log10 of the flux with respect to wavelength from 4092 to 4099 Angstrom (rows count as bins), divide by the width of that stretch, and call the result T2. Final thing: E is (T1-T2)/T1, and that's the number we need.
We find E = 0.02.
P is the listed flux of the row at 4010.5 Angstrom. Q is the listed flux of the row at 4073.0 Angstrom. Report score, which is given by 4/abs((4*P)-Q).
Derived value 0.0518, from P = 25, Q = 22.8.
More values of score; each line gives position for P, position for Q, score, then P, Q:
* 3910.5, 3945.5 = 0.0832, 18.4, 25.5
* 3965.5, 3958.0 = 0.0646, 20.5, 20.1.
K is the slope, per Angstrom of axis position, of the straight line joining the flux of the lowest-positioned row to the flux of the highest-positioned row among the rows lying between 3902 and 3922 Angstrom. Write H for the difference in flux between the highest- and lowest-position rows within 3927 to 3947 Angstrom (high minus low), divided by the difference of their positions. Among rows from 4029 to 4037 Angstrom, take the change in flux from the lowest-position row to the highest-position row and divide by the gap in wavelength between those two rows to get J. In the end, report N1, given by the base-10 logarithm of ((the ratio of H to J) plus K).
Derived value -0.38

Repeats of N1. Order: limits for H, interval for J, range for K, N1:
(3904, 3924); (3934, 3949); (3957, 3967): -0.26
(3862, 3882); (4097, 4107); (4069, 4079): -0.21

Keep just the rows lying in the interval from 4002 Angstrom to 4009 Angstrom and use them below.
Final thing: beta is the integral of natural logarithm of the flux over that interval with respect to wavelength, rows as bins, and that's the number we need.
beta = 22.8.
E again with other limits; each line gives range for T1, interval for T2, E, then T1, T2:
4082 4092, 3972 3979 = 0.10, 1.356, 1.23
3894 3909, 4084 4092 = -0.02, 1.330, 1.35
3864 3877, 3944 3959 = 0.05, 1.411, 1.34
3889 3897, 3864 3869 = -0.11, 1.314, 1.46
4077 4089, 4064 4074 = 0.00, 1.364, 1.36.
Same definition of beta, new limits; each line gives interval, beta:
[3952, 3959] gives 21.4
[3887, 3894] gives 22.0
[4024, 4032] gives 25.0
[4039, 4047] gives 25.9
